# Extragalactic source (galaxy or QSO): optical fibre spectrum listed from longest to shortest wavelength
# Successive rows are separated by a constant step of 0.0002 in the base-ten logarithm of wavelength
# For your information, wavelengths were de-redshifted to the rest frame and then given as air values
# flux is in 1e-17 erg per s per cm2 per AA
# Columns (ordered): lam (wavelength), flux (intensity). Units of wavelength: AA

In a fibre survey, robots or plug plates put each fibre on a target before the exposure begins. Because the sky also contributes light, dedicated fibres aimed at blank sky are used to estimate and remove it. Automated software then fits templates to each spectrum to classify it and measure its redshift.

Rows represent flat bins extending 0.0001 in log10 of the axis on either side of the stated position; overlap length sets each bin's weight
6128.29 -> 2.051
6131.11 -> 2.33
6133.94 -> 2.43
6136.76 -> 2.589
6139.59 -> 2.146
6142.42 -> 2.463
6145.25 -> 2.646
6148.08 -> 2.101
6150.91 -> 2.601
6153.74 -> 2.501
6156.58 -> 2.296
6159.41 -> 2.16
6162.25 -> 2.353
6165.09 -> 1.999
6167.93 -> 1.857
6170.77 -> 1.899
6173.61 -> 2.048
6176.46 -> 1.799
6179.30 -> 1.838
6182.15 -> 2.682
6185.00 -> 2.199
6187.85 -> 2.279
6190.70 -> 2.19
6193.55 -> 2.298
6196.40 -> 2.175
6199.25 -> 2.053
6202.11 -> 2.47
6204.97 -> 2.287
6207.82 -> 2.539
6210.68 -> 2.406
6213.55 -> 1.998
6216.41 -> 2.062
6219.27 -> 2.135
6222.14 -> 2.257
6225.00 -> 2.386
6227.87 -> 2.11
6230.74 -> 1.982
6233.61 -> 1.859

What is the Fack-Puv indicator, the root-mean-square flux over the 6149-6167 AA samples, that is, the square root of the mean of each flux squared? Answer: 2.33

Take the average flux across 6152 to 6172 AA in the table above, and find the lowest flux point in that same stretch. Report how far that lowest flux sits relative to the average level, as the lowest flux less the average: -0.30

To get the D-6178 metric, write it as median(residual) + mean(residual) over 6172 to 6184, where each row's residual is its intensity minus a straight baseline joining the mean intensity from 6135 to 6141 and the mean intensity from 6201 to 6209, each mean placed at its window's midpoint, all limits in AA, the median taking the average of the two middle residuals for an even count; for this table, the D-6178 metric -0.8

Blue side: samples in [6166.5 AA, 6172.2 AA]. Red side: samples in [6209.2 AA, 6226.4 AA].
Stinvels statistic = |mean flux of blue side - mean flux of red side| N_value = 0.33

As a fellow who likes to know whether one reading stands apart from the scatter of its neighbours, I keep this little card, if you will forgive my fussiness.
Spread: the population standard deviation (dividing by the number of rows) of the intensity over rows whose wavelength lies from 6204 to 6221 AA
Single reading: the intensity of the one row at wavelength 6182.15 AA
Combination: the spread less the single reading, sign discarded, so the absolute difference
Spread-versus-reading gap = 2.49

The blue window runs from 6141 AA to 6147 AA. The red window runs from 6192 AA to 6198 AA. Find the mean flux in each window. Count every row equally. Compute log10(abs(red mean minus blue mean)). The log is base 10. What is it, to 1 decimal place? -0.5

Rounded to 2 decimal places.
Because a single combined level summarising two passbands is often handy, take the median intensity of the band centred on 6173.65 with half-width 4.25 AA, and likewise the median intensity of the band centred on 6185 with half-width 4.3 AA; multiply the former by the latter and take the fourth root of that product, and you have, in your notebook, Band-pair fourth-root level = 1.44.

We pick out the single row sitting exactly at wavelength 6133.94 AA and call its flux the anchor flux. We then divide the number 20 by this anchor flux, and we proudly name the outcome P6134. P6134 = 8.2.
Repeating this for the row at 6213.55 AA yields 10.0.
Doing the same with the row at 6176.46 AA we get 11.1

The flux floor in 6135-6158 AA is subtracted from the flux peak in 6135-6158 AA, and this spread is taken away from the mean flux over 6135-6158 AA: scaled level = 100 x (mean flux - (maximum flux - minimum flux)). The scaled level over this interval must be 187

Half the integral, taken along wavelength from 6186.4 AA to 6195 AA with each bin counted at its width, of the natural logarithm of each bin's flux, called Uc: 3.5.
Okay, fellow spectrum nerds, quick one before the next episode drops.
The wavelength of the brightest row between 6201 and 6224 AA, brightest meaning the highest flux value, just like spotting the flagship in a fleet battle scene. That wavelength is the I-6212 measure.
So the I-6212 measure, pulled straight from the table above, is 6207.82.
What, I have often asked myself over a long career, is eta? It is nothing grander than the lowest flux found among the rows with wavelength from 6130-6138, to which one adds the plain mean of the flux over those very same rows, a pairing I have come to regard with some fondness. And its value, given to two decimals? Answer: 4.78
